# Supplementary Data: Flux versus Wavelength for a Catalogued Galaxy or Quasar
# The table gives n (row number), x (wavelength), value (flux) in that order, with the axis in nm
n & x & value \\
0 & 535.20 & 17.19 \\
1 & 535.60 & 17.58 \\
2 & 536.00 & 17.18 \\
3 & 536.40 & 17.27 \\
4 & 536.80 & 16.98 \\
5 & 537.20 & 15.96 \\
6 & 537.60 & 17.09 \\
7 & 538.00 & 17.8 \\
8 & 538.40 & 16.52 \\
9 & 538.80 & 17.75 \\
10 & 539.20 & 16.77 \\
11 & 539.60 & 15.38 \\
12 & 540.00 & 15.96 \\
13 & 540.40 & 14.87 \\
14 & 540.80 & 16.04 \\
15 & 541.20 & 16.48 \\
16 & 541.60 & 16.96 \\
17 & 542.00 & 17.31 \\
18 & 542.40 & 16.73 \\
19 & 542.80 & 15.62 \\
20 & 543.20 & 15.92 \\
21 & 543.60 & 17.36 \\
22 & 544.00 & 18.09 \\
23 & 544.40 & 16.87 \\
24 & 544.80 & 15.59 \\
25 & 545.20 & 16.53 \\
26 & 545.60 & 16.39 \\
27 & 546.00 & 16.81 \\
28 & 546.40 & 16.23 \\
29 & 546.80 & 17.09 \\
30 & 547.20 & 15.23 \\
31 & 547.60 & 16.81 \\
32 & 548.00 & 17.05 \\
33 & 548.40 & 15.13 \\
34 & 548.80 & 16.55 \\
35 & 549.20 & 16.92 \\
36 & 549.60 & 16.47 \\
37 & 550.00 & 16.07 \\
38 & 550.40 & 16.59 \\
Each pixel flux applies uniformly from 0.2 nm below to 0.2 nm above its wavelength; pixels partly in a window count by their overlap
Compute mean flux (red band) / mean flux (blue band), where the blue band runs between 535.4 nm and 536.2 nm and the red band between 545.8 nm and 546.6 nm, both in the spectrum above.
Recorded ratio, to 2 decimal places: 0.95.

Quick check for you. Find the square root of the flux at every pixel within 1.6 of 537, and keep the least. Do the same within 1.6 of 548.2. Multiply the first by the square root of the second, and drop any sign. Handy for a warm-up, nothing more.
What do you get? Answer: 7.88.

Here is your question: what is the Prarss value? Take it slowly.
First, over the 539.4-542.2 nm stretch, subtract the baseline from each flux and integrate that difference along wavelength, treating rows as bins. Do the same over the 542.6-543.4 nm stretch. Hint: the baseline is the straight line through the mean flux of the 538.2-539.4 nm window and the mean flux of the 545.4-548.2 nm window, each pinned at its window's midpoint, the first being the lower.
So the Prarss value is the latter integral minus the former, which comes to 1.3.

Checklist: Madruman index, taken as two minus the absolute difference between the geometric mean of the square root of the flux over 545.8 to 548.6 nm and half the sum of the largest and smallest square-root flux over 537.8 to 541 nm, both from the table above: 2.00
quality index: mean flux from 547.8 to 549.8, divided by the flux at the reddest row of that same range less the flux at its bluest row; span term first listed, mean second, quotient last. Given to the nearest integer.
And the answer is -28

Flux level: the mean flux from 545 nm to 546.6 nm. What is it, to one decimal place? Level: 16.5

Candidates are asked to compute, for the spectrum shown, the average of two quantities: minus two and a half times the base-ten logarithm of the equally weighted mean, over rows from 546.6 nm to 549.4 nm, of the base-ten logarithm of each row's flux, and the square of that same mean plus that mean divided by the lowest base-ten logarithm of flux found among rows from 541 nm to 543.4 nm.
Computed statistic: 1.140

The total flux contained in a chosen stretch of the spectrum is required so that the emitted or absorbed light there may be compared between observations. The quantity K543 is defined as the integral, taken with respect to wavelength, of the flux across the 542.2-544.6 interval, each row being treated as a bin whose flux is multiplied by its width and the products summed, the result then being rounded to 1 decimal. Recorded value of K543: 40.2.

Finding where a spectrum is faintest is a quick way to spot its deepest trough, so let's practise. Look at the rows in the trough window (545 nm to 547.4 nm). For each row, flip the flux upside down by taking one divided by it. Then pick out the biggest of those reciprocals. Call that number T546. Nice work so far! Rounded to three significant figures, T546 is 0.0657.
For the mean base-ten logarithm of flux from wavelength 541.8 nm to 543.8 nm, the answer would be 1.22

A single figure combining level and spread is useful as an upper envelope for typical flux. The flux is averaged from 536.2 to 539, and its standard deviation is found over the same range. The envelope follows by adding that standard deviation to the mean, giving 17.7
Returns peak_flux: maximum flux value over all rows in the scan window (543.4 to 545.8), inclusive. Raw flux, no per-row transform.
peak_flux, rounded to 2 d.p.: 18.09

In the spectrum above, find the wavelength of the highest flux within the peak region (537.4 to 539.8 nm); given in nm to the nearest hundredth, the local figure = 538.00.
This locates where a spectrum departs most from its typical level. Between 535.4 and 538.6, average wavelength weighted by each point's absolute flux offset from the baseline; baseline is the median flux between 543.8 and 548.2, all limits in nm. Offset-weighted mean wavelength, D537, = 536.99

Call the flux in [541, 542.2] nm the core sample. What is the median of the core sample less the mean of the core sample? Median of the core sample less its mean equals 0.043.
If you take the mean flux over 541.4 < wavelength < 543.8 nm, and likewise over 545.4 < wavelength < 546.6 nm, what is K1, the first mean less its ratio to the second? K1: 15.6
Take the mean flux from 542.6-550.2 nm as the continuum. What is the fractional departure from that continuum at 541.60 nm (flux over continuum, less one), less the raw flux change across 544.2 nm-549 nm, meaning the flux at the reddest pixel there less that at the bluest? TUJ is 0.35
